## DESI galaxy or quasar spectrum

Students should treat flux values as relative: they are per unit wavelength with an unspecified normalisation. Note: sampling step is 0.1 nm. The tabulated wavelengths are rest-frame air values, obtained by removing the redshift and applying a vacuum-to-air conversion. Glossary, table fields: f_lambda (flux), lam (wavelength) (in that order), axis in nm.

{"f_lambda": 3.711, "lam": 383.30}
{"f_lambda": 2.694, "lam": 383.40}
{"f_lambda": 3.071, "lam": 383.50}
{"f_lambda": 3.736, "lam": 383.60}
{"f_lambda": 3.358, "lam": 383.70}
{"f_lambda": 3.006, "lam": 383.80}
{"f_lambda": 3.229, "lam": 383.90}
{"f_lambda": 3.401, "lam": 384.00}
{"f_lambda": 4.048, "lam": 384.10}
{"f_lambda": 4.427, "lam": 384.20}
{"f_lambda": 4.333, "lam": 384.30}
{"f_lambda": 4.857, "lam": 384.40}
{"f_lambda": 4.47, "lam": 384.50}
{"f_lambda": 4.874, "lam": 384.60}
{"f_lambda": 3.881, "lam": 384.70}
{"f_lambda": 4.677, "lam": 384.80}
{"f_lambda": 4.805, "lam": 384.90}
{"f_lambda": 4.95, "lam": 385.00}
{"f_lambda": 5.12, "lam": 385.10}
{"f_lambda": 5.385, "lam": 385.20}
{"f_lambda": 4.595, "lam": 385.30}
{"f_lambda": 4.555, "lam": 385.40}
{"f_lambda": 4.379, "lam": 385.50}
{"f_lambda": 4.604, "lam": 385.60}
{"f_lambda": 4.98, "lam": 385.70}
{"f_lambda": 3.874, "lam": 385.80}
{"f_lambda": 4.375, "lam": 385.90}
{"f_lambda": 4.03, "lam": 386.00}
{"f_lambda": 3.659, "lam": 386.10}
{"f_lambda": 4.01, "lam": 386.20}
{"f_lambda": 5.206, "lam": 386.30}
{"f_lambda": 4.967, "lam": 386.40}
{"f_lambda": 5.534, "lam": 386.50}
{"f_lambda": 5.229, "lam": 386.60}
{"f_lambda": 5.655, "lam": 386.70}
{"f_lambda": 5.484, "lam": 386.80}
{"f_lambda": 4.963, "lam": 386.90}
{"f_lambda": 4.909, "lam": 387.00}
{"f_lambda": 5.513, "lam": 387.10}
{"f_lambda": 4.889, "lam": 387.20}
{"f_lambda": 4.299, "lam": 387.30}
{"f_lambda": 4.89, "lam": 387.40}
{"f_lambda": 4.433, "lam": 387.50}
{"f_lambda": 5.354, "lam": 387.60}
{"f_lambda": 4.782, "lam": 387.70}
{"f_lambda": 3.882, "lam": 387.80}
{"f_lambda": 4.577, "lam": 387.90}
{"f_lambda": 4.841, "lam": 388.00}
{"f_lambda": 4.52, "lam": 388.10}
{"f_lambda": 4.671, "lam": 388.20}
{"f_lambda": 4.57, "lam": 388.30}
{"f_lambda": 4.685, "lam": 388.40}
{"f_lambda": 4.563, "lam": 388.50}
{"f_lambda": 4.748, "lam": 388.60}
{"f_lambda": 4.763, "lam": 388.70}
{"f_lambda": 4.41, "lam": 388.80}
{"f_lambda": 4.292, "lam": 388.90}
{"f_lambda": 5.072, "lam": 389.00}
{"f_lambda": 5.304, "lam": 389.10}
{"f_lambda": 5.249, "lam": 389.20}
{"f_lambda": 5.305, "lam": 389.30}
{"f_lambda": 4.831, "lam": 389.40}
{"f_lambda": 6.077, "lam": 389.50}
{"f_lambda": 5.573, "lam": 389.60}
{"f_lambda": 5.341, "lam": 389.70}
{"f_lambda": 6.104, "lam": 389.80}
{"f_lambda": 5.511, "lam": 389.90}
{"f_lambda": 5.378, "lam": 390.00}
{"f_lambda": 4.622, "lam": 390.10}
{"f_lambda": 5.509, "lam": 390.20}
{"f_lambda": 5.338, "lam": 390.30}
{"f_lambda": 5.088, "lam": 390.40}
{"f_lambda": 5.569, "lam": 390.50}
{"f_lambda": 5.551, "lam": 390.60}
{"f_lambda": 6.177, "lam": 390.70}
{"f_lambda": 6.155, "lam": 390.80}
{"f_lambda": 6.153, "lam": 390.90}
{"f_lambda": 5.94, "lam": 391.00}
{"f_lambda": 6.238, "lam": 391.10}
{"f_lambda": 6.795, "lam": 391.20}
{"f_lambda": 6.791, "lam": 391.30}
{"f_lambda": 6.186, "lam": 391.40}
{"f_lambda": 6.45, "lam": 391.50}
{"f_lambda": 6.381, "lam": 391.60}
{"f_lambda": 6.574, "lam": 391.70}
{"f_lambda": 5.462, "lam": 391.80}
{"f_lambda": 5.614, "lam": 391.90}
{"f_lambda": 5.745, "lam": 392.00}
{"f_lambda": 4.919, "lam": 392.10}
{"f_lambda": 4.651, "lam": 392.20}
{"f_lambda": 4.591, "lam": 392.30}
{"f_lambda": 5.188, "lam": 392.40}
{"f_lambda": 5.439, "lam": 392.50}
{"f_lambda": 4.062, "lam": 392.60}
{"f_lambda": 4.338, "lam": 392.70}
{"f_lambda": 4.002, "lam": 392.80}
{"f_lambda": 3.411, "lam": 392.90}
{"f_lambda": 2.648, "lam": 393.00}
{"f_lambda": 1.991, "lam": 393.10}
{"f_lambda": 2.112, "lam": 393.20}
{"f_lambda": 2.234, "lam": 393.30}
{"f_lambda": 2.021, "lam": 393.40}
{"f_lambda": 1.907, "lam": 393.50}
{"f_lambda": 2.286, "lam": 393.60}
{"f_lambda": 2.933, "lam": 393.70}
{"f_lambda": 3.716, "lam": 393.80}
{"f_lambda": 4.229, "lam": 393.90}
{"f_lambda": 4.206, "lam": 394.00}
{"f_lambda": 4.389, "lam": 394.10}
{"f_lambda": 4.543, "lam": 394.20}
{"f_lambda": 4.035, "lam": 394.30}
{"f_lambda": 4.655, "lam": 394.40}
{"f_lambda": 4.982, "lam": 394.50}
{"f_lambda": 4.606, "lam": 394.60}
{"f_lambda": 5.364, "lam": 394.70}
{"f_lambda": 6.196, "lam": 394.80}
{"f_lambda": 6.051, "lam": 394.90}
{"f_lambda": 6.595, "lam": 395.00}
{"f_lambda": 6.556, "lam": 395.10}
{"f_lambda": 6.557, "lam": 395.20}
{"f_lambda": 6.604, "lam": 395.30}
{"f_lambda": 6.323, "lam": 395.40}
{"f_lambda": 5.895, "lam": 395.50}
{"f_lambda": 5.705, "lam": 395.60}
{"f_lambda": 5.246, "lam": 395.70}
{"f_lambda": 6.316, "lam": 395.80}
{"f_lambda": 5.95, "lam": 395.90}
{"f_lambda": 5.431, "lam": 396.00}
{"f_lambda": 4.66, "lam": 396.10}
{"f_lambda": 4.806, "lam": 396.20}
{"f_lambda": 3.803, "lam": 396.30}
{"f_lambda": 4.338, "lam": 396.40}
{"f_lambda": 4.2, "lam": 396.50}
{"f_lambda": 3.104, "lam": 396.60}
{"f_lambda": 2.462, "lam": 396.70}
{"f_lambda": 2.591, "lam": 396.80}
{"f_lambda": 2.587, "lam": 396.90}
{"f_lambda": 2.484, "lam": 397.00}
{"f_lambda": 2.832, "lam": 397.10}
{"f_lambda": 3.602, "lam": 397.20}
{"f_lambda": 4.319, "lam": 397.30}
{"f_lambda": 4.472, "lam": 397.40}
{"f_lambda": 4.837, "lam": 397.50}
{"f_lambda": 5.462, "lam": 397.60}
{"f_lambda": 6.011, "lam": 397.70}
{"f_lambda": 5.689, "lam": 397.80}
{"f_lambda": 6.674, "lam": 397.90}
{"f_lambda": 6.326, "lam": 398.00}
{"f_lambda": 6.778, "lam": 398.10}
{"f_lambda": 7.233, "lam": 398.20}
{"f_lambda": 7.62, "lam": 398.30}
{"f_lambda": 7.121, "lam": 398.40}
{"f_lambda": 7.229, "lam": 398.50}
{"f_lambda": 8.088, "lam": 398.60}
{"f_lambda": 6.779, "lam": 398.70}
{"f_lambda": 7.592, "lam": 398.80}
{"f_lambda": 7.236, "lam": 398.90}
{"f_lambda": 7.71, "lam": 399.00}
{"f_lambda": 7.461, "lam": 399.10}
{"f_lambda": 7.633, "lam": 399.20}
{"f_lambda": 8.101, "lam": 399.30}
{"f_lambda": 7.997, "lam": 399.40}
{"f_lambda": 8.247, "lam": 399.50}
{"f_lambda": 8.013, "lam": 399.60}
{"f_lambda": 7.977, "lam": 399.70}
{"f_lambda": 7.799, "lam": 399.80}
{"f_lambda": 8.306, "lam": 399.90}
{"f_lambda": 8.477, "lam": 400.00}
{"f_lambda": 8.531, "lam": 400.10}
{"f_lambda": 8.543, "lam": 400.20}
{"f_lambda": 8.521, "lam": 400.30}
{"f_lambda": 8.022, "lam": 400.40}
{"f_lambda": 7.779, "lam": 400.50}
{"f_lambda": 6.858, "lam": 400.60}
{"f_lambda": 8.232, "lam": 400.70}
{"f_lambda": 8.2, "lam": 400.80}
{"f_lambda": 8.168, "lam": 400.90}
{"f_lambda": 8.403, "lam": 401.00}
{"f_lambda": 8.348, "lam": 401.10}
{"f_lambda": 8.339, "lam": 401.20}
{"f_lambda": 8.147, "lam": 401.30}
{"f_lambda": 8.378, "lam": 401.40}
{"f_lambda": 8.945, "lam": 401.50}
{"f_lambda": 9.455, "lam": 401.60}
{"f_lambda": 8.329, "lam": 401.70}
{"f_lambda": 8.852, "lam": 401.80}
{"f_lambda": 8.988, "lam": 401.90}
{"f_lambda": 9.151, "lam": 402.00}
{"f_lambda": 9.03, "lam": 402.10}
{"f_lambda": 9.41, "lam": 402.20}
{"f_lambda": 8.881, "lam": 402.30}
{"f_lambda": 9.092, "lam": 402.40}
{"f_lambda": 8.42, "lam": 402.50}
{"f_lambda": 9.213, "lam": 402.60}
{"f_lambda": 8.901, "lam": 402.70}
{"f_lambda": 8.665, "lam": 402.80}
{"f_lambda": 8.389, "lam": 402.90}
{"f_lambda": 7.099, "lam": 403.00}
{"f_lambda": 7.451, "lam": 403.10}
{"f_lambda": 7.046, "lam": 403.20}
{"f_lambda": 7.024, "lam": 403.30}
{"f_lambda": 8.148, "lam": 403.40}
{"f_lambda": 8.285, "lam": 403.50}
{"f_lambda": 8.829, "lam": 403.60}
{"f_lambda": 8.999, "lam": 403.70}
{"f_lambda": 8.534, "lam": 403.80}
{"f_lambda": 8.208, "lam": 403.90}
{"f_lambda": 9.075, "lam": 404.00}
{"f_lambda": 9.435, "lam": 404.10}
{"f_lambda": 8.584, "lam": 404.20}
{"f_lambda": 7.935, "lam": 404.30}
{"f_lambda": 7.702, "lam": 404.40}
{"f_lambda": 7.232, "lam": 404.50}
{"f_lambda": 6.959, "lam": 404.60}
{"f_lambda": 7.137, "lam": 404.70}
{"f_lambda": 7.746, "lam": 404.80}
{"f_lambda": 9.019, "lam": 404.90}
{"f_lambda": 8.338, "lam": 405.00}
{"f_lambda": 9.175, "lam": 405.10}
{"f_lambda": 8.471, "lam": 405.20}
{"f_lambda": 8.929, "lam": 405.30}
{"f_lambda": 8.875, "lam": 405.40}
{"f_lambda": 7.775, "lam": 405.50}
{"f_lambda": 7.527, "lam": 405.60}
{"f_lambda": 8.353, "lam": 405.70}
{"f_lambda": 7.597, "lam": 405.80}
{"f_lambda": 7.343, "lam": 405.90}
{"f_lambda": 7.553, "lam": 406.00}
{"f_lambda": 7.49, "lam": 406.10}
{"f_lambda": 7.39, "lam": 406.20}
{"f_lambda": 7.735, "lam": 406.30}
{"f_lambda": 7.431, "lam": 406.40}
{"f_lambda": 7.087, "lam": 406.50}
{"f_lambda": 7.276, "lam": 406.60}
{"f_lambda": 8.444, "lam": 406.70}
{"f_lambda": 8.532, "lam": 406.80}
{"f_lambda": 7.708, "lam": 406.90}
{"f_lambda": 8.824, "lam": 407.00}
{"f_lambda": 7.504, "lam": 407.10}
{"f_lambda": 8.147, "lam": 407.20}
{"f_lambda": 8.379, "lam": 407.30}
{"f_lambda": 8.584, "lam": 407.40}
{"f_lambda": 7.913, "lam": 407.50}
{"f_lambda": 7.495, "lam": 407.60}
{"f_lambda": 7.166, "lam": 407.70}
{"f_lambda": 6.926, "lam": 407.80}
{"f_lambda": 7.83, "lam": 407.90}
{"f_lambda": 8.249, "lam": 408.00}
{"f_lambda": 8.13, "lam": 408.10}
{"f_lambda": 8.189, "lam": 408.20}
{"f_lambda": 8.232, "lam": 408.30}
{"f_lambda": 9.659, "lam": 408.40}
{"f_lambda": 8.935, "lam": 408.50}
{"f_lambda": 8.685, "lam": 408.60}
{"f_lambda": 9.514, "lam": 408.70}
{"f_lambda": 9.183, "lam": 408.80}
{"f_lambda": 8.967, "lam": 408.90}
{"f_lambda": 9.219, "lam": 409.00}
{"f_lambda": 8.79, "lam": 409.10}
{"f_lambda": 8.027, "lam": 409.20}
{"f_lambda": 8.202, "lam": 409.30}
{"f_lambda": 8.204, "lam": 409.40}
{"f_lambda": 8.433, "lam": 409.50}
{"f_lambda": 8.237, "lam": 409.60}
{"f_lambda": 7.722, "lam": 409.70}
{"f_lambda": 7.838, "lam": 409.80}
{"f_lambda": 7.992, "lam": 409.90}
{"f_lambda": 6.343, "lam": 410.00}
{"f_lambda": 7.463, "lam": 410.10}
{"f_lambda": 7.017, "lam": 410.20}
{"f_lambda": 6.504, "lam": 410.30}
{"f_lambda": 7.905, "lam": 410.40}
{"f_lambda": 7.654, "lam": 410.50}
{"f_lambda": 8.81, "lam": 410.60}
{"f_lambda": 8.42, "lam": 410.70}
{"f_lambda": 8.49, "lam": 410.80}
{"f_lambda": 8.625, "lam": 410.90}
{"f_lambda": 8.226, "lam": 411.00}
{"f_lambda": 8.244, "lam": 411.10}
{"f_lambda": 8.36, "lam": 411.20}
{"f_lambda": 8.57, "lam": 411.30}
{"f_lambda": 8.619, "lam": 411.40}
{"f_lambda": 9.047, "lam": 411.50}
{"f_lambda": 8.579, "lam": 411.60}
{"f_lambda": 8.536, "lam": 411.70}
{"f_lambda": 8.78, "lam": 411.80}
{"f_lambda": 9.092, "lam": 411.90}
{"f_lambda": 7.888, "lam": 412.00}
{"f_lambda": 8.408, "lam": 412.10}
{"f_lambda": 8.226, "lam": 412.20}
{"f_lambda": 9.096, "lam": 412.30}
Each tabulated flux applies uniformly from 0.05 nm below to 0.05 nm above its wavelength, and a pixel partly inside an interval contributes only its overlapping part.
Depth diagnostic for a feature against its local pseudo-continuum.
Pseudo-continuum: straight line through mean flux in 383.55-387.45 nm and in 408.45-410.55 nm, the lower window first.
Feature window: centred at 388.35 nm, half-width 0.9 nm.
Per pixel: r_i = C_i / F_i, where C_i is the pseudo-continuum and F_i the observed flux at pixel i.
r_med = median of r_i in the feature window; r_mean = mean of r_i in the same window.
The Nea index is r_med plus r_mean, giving 2.12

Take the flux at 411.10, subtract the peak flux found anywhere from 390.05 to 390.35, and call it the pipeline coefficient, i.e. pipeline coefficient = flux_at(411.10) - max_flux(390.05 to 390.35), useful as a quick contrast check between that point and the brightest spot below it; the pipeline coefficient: 2.7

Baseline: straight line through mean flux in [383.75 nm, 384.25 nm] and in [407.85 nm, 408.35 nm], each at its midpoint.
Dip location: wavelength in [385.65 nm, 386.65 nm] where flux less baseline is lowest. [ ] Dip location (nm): 386.10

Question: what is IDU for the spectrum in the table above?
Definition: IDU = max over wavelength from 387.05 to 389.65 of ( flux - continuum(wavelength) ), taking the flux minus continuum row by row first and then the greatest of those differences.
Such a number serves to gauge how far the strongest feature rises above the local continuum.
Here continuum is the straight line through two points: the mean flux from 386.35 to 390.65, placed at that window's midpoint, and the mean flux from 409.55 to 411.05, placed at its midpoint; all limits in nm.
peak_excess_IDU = 0.91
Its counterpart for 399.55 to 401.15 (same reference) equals 2.01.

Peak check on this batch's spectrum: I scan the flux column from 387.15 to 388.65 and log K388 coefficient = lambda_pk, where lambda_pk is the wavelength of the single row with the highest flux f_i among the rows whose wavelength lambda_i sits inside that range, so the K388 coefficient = 387.60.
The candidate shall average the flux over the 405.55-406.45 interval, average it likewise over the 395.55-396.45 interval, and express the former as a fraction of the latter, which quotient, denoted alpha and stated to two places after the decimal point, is 1.48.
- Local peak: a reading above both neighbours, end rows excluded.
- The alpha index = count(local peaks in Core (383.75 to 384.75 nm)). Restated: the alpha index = 3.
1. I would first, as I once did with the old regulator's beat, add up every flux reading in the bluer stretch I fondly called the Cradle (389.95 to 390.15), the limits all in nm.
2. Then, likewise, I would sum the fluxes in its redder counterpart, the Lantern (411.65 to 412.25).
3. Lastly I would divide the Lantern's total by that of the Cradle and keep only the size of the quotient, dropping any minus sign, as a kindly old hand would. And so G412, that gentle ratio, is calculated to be 5.1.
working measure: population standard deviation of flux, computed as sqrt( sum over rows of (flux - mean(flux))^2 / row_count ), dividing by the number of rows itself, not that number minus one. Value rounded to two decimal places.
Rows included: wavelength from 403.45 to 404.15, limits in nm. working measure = 0.41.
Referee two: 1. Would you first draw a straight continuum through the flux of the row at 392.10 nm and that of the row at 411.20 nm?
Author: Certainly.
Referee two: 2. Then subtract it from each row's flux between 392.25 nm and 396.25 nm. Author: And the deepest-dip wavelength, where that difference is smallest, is 393.50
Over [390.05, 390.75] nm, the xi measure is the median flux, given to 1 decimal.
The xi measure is 5.5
